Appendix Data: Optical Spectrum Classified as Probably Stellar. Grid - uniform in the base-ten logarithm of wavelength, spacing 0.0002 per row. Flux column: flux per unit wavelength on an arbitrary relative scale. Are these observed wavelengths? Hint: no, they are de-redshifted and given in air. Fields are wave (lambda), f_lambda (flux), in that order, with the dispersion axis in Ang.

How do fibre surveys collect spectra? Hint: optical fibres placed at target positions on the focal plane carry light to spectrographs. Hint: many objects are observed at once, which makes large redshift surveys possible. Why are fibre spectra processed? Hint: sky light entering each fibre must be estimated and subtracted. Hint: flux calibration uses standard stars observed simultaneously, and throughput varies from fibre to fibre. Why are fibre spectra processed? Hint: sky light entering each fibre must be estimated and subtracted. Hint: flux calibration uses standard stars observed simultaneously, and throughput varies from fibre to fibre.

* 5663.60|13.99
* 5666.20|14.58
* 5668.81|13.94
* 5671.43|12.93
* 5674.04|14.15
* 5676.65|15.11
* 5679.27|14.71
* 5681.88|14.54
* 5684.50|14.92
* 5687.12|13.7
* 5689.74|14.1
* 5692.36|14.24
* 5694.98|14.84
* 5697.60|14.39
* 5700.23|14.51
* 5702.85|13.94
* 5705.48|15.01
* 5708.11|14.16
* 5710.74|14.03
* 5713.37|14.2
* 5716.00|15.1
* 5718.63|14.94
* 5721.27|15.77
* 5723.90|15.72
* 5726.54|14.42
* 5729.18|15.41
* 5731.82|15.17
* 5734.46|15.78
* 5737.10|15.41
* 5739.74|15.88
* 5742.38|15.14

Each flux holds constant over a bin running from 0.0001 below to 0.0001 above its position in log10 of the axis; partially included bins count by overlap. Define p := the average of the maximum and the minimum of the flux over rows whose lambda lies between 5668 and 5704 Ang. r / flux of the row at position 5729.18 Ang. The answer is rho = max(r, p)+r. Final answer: 30.8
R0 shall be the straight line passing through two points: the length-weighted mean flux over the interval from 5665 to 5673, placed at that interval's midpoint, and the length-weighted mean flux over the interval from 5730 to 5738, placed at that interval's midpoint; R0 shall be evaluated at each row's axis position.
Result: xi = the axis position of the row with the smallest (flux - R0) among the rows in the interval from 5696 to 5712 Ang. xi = 5710.74 Ang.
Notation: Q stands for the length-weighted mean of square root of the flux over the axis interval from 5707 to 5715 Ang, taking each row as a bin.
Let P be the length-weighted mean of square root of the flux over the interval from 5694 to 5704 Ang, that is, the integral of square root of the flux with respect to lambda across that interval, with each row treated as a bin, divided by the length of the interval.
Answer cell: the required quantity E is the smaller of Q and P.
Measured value 3.76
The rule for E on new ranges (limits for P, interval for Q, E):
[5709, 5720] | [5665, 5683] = 3.78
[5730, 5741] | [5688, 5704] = 3.79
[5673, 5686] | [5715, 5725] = 3.83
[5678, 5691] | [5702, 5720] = 3.79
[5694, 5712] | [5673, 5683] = 3.79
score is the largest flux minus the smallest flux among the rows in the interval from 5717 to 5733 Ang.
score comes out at 1.35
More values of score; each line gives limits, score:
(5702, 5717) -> 1.16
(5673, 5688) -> 1.41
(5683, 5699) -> 1.22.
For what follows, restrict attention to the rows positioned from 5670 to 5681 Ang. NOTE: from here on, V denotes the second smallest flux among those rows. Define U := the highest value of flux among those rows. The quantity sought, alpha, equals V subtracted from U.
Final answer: 0.96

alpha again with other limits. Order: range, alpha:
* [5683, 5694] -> 0.82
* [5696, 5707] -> 0.62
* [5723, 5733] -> 0.55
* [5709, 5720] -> 0.90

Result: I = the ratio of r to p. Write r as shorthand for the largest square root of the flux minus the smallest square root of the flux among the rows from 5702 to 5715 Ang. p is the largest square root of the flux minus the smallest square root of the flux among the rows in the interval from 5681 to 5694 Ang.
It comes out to 0.9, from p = 0.16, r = 0.14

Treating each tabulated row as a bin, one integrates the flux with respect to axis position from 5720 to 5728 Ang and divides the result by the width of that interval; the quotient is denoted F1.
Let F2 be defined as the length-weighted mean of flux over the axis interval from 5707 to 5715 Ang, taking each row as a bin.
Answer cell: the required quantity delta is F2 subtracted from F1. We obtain 1.1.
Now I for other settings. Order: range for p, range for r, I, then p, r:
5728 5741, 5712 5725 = 2.3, 0.09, 0.20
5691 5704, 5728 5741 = 0.8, 0.12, 0.09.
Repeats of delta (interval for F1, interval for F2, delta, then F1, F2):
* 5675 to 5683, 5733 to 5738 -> -0.8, 14.8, 15.6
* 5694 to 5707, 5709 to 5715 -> 0.3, 14.5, 14.2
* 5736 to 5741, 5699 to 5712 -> 1.3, 15.7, 14.3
